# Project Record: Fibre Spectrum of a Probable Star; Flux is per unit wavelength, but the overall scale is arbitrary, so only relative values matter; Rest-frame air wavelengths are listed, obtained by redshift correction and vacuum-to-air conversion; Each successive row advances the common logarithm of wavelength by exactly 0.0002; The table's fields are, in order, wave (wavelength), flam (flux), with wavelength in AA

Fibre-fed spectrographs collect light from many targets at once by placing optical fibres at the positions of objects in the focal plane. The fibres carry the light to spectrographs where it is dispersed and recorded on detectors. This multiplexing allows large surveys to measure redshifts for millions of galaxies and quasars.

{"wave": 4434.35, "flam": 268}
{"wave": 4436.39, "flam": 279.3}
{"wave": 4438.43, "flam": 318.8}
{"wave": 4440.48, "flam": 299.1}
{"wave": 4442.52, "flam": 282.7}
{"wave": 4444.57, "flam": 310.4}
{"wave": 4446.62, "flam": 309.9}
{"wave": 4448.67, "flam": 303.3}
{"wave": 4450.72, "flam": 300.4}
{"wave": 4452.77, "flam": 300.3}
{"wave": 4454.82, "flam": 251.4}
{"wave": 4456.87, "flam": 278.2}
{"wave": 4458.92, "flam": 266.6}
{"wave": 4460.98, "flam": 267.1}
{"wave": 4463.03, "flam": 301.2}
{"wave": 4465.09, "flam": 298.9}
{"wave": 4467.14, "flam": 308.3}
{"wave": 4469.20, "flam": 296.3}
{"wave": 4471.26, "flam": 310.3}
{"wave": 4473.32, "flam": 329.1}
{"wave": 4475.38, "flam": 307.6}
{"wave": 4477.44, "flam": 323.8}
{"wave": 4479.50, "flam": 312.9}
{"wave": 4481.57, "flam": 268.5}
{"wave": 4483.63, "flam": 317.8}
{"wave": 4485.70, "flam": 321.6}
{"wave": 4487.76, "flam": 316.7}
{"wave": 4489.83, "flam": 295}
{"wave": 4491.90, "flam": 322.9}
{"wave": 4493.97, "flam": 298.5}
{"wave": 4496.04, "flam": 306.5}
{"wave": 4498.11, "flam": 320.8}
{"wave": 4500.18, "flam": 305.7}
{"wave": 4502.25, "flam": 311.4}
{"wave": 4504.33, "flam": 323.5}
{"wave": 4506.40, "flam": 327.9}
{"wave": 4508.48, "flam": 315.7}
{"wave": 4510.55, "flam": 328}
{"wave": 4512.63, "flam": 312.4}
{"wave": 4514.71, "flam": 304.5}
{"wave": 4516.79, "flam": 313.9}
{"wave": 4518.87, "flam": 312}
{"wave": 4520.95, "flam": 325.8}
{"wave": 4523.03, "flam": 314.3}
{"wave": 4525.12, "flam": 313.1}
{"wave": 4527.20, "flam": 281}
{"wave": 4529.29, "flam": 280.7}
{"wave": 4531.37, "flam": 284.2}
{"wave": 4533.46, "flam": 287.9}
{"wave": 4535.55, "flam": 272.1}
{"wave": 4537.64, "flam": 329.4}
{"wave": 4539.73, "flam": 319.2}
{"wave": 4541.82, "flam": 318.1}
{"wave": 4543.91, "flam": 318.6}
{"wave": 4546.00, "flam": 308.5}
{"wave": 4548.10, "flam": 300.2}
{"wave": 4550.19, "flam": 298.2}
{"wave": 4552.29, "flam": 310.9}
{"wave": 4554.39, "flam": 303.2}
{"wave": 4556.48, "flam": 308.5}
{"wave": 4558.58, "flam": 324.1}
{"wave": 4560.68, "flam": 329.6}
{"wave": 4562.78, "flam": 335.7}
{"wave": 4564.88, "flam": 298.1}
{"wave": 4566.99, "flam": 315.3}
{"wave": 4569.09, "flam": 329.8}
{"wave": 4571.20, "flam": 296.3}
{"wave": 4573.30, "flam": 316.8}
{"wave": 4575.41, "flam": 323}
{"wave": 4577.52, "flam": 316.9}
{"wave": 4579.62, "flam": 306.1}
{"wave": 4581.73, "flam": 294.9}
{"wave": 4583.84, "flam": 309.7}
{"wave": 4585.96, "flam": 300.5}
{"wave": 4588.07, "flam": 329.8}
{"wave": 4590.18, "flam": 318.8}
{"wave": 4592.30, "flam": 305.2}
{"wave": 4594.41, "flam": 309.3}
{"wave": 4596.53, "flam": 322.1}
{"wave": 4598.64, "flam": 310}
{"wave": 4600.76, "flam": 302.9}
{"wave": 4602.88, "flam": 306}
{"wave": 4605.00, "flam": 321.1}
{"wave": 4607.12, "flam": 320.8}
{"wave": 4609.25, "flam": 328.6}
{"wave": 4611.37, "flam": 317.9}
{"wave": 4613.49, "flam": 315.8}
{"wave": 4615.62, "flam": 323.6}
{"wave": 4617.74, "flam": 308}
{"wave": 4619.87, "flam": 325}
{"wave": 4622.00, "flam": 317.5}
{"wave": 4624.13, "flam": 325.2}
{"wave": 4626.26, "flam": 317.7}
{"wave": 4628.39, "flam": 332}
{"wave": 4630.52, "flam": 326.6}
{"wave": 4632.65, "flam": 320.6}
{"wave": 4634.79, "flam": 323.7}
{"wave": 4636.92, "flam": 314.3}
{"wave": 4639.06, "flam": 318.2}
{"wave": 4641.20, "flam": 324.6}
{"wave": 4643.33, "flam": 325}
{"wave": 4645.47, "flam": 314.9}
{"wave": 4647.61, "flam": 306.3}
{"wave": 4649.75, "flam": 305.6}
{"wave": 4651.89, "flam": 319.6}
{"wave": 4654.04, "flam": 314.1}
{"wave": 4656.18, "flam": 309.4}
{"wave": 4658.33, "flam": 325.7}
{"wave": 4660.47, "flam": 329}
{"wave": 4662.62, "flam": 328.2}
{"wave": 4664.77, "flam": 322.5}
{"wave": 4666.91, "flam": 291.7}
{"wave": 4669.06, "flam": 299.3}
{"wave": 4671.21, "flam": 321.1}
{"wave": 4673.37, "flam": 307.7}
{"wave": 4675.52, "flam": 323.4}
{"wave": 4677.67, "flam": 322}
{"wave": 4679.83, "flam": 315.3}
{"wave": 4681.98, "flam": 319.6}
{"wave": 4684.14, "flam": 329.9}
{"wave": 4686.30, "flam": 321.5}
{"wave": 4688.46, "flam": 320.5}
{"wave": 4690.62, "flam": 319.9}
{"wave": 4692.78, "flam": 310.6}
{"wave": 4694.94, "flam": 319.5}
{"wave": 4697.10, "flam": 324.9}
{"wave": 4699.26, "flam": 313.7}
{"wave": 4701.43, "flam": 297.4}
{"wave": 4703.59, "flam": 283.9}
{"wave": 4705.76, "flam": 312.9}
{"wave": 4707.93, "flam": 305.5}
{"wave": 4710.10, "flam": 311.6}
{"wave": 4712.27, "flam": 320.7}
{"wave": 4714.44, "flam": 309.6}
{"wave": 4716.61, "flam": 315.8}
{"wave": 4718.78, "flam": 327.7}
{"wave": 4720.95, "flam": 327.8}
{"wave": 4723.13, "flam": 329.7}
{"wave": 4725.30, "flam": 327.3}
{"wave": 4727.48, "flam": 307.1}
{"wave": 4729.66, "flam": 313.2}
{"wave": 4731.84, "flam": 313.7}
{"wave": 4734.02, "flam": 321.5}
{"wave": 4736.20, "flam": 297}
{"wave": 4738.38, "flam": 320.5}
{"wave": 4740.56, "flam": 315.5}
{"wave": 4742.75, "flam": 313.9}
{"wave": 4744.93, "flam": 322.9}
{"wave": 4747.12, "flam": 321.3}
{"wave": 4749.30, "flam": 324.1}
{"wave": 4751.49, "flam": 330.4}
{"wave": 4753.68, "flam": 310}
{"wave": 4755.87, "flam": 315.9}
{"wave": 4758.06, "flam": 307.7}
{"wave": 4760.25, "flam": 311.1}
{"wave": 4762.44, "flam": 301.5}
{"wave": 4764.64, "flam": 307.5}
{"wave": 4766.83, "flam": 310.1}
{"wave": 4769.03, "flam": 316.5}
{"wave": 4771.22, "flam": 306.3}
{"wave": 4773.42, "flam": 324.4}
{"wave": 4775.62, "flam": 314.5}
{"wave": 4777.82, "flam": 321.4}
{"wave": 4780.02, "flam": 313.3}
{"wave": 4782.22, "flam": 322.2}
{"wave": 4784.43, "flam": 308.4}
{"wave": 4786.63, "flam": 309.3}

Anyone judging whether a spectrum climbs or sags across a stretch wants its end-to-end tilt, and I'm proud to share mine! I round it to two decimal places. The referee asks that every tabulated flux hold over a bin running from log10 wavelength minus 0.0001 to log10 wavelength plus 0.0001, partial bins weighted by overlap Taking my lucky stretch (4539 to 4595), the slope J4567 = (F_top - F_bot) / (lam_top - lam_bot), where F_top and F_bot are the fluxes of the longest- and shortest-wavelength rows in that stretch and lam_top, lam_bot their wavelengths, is -0.18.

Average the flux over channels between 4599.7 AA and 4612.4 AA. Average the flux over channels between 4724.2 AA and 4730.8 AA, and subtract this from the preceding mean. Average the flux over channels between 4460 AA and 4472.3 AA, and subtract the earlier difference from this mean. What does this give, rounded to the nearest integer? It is 297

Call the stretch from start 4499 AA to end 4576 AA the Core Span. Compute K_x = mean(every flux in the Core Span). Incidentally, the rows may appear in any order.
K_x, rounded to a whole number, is 311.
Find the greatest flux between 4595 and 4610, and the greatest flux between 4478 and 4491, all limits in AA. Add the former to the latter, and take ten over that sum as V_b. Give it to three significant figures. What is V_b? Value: 0.0154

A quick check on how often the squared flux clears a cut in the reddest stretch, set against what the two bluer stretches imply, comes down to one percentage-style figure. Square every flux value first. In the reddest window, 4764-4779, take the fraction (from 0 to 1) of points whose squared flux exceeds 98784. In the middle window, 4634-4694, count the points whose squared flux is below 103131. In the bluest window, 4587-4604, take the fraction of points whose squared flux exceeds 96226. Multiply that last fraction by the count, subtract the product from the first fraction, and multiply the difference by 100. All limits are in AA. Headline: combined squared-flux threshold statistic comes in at -580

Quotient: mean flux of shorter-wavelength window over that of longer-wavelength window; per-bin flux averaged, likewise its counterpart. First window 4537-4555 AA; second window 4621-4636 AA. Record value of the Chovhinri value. 0.96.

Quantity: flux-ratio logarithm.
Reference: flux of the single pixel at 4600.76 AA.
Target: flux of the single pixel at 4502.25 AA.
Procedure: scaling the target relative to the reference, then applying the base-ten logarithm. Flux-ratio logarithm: 0.012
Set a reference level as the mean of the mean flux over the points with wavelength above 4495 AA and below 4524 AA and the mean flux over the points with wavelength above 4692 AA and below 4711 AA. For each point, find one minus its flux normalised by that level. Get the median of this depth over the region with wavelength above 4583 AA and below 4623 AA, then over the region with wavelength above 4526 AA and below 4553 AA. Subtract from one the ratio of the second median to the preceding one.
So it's 3.4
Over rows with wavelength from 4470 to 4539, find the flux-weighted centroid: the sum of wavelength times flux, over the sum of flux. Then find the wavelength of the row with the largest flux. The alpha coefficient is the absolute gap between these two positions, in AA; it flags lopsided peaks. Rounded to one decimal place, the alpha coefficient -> 33.6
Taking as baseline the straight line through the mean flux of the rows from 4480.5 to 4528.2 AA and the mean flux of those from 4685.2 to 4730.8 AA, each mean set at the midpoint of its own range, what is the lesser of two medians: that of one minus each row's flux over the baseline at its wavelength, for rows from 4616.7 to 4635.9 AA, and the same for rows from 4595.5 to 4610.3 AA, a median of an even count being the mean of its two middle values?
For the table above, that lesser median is -0.032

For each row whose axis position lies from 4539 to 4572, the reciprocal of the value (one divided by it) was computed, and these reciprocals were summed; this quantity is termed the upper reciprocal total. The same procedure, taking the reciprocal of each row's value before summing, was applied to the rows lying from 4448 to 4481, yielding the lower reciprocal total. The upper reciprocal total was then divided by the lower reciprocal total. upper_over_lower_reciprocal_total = 0.95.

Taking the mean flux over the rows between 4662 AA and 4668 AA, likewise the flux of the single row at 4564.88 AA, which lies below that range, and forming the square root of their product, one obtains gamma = 306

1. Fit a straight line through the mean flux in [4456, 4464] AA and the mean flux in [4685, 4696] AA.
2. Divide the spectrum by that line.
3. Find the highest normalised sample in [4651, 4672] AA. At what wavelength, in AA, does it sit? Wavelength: 4660.47 AA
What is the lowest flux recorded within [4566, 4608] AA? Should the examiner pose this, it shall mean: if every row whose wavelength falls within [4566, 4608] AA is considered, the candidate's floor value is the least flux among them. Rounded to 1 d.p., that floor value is 294.9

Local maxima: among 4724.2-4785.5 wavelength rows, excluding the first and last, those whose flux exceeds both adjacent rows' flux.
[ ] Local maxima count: 10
